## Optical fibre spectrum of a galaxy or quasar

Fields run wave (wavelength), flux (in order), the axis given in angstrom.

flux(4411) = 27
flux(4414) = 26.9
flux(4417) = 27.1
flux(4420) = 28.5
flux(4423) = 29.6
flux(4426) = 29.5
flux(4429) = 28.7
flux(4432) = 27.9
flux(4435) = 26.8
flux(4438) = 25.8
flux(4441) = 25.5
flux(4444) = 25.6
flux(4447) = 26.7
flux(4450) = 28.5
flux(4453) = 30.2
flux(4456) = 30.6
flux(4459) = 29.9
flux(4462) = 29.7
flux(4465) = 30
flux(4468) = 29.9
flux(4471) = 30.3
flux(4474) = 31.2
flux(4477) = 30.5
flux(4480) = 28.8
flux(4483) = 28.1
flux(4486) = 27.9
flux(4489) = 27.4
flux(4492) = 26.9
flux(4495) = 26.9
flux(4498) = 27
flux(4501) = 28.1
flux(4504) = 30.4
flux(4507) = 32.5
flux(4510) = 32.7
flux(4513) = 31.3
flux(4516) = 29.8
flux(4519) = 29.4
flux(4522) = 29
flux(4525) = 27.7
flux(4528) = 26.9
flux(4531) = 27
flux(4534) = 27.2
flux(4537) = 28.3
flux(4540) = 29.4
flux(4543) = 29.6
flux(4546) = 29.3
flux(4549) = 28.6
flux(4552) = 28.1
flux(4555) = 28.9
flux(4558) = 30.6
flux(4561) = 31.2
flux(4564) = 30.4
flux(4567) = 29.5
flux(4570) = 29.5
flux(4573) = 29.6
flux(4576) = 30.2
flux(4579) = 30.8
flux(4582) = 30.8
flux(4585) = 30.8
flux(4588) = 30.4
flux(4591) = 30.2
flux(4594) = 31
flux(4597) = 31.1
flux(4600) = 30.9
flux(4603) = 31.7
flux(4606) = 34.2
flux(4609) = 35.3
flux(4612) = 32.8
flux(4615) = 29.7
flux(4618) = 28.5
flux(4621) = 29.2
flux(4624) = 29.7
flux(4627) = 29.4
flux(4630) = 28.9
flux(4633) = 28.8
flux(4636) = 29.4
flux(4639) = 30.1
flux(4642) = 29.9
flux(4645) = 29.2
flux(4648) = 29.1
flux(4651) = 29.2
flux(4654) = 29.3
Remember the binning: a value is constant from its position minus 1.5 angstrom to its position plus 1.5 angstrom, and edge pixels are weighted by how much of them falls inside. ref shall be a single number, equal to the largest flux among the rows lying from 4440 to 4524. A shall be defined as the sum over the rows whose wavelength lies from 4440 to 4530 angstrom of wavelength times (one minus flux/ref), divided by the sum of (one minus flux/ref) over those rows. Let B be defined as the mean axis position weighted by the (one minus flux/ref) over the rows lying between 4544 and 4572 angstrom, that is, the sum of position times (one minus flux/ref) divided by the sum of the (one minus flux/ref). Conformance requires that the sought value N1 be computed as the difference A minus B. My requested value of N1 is -74.7 angstrom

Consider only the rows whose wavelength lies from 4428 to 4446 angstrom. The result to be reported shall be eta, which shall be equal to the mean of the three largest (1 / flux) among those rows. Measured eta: 0.0390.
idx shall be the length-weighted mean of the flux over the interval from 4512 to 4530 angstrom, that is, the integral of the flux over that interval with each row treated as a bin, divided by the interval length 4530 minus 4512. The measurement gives 28.9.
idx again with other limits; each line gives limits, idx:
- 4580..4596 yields 30.7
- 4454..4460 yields 30.3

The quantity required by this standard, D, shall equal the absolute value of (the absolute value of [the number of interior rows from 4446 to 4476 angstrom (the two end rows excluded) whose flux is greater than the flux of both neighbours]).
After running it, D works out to 2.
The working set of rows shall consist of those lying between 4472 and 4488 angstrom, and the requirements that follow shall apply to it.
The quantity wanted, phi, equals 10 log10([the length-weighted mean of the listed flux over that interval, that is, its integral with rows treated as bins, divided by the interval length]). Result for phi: 14.66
